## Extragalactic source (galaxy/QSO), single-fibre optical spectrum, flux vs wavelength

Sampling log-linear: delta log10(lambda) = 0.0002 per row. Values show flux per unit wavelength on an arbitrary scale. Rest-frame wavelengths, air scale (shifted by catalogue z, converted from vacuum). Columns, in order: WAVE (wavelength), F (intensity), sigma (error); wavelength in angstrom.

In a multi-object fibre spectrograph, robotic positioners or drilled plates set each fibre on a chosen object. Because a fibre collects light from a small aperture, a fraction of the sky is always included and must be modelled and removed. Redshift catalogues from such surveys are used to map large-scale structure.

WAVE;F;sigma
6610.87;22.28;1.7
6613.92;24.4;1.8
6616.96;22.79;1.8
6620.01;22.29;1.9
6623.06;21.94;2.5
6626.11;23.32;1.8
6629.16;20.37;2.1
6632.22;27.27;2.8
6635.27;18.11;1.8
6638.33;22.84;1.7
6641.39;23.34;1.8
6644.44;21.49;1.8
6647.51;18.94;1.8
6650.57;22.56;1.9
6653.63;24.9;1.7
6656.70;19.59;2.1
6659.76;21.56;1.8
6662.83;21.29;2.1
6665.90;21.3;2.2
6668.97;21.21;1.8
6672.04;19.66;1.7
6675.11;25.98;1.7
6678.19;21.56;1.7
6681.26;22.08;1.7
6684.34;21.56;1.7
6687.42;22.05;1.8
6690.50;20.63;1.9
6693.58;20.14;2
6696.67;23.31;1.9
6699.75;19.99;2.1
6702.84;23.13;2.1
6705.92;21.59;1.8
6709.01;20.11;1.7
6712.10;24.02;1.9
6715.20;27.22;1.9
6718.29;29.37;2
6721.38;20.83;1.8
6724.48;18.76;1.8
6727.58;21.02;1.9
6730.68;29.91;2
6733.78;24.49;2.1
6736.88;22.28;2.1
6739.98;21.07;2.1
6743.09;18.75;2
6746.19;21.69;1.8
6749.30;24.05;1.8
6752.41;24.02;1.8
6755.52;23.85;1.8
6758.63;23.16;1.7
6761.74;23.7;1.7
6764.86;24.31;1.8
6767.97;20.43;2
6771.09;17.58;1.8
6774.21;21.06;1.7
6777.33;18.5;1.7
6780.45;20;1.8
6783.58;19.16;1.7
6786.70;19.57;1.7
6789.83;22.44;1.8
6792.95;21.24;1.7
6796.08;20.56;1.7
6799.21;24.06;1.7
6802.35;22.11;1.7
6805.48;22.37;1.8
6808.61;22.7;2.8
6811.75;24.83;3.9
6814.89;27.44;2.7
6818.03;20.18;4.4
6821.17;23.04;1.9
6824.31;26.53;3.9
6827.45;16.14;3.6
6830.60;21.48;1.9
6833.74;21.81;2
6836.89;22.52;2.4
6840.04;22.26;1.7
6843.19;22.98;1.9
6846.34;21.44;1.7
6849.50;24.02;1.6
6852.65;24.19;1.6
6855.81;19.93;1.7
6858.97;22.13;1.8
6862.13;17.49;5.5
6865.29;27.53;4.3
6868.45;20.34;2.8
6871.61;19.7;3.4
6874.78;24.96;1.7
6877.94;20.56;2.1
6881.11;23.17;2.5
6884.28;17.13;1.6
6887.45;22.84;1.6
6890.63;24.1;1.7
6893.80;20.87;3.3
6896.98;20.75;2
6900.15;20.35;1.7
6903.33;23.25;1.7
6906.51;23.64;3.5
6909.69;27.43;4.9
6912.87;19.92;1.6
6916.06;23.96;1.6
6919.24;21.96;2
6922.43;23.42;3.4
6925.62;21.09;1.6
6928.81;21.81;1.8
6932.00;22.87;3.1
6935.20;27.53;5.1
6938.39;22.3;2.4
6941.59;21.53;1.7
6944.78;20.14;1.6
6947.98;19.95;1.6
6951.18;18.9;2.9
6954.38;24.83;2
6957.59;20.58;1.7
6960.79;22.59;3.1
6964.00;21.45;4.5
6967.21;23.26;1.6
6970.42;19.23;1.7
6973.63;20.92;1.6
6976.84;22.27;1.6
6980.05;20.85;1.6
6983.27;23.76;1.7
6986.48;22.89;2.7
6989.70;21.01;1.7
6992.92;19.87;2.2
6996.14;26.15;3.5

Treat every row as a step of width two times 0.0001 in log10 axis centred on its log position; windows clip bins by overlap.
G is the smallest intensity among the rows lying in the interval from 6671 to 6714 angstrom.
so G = 19.66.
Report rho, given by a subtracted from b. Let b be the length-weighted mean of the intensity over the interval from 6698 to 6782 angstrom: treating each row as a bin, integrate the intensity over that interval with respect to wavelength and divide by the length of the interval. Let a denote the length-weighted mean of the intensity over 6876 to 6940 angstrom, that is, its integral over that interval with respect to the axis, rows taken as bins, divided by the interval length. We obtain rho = -0.06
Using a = 22.46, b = 22.4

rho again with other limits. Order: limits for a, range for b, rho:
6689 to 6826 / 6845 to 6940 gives -0.03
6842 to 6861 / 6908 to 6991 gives -0.14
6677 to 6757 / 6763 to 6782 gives -2.24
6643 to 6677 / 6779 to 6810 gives -0.26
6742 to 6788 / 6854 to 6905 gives 0.23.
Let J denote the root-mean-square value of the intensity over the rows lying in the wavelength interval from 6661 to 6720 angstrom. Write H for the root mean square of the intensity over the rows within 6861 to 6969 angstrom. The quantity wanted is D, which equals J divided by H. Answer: 1.01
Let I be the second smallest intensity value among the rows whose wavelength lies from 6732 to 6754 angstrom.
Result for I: 21.07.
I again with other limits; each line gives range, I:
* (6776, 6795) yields 19.16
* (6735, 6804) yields 18.5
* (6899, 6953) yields 19.92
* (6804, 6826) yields 22.37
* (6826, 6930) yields 17.13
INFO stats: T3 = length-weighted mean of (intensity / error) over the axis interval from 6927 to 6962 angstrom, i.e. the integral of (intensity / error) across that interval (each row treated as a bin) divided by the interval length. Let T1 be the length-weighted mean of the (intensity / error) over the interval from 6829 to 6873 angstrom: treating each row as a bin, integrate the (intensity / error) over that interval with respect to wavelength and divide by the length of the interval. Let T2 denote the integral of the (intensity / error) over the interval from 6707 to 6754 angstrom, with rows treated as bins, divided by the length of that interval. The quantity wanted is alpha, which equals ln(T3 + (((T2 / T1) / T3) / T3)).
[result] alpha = 2.31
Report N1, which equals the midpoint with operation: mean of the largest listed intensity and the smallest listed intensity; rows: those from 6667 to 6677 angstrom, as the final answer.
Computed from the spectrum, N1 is 22.8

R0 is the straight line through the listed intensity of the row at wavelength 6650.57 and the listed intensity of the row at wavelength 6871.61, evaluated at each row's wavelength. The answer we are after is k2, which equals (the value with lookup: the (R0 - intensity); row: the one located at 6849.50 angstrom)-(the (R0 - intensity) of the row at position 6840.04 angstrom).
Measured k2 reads -1.9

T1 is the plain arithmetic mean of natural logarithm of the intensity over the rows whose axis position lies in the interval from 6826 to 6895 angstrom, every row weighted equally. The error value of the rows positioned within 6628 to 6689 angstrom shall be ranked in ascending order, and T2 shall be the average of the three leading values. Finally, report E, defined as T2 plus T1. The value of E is 4.77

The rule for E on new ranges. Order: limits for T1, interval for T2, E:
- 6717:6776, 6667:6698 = 4.81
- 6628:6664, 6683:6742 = 4.81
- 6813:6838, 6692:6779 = 4.80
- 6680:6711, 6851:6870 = 4.76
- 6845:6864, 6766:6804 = 4.76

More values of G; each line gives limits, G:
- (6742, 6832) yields 16.14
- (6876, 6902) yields 17.13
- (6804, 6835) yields 16.14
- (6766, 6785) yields 17.58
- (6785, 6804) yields 19.57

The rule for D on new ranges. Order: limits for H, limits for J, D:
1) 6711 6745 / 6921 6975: 0.93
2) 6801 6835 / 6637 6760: 0.99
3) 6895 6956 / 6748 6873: 0.98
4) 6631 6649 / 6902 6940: 1.05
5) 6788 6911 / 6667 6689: 0.98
